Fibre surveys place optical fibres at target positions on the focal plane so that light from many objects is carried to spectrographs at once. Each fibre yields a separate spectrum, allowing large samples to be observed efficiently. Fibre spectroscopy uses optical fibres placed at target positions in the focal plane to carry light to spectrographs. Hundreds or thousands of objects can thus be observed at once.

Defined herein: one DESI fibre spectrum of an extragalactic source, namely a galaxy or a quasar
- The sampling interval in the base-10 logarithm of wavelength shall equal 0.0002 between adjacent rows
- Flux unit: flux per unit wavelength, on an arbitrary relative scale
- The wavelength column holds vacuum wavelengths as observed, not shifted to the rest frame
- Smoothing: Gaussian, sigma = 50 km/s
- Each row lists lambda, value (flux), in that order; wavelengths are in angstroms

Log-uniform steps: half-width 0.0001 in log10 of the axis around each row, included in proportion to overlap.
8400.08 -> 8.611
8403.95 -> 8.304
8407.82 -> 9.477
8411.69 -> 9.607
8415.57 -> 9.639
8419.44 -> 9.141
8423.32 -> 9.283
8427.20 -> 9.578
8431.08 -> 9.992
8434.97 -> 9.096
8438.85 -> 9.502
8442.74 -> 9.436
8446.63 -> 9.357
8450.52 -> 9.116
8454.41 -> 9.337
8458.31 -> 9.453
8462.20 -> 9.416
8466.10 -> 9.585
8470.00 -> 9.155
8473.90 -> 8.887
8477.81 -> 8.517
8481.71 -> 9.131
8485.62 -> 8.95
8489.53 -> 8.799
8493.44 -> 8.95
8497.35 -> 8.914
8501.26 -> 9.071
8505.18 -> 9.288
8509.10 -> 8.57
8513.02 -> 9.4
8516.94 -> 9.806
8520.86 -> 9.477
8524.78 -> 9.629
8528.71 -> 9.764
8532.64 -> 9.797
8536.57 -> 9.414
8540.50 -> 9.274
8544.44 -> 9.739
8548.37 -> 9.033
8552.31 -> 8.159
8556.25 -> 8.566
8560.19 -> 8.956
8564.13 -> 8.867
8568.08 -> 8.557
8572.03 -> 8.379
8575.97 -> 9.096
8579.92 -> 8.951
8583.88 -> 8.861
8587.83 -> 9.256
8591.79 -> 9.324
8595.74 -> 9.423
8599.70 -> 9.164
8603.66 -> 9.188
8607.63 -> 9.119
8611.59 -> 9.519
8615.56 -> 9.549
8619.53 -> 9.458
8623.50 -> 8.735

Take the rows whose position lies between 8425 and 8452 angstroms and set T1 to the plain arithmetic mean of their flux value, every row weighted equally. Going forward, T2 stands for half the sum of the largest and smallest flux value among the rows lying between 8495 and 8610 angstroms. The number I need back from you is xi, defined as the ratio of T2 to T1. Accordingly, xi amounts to 0.952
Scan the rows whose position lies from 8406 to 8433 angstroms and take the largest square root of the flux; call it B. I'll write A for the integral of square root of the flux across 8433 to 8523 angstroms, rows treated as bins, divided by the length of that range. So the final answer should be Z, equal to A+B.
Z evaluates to 6.19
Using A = 3.03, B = 3.16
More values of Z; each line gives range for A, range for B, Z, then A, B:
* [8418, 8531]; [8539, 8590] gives 6.16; 3.04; 3.12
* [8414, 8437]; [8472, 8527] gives 6.21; 3.07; 3.13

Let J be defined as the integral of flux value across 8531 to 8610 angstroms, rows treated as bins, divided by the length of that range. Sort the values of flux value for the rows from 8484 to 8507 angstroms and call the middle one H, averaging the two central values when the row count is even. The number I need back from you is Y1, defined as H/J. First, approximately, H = 8.95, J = 9.06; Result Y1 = 0.99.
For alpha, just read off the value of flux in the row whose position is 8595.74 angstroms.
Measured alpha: 9.423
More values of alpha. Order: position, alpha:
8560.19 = 8.956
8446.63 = 9.357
